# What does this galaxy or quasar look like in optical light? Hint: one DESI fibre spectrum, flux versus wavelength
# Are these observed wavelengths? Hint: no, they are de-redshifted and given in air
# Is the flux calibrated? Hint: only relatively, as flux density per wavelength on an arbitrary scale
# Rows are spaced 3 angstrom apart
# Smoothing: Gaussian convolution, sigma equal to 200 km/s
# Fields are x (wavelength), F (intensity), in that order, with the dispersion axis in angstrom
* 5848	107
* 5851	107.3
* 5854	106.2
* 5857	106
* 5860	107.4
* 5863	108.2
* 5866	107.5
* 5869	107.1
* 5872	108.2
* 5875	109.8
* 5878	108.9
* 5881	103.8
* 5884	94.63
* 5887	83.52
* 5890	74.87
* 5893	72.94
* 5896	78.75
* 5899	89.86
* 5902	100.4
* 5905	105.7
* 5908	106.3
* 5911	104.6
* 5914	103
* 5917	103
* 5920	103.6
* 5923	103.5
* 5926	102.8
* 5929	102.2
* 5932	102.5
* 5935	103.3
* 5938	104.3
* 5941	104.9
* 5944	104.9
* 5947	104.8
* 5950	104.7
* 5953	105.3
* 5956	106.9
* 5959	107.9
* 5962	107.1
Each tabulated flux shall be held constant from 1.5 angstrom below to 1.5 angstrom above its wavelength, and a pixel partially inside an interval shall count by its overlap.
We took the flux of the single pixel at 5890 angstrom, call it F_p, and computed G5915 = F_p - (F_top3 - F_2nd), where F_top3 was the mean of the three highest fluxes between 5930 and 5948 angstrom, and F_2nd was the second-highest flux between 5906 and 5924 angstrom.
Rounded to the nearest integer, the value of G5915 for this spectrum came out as 75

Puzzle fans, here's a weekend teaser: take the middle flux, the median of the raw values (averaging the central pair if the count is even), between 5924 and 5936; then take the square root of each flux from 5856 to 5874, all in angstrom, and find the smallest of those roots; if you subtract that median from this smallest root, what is -92.4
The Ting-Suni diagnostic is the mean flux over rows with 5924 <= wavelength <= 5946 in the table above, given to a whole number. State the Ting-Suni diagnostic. 104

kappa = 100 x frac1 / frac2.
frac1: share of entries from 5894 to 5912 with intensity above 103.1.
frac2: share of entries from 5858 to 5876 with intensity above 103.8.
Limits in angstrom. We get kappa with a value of 50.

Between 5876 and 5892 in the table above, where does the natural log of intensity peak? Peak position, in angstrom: 5878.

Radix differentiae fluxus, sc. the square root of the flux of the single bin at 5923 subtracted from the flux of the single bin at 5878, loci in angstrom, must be 2.3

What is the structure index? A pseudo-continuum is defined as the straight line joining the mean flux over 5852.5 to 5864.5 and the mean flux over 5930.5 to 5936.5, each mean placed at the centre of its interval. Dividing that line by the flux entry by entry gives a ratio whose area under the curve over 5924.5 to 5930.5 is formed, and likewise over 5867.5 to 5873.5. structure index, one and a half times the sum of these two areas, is 18.0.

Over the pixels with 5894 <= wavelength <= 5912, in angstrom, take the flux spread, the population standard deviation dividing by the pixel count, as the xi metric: 10.1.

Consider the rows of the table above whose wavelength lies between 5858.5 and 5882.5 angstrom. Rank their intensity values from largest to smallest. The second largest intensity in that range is 108.9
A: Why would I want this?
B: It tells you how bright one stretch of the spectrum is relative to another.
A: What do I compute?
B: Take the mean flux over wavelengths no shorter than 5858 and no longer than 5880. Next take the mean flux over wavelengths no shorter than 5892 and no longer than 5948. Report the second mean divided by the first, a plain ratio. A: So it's 0.93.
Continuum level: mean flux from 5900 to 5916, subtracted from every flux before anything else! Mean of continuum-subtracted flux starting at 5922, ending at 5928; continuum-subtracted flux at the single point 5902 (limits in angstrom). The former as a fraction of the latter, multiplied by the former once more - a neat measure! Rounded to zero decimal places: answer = 0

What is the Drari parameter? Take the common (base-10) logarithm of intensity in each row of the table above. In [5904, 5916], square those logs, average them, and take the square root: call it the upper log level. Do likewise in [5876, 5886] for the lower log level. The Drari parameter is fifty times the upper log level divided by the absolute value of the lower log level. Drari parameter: 50.3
